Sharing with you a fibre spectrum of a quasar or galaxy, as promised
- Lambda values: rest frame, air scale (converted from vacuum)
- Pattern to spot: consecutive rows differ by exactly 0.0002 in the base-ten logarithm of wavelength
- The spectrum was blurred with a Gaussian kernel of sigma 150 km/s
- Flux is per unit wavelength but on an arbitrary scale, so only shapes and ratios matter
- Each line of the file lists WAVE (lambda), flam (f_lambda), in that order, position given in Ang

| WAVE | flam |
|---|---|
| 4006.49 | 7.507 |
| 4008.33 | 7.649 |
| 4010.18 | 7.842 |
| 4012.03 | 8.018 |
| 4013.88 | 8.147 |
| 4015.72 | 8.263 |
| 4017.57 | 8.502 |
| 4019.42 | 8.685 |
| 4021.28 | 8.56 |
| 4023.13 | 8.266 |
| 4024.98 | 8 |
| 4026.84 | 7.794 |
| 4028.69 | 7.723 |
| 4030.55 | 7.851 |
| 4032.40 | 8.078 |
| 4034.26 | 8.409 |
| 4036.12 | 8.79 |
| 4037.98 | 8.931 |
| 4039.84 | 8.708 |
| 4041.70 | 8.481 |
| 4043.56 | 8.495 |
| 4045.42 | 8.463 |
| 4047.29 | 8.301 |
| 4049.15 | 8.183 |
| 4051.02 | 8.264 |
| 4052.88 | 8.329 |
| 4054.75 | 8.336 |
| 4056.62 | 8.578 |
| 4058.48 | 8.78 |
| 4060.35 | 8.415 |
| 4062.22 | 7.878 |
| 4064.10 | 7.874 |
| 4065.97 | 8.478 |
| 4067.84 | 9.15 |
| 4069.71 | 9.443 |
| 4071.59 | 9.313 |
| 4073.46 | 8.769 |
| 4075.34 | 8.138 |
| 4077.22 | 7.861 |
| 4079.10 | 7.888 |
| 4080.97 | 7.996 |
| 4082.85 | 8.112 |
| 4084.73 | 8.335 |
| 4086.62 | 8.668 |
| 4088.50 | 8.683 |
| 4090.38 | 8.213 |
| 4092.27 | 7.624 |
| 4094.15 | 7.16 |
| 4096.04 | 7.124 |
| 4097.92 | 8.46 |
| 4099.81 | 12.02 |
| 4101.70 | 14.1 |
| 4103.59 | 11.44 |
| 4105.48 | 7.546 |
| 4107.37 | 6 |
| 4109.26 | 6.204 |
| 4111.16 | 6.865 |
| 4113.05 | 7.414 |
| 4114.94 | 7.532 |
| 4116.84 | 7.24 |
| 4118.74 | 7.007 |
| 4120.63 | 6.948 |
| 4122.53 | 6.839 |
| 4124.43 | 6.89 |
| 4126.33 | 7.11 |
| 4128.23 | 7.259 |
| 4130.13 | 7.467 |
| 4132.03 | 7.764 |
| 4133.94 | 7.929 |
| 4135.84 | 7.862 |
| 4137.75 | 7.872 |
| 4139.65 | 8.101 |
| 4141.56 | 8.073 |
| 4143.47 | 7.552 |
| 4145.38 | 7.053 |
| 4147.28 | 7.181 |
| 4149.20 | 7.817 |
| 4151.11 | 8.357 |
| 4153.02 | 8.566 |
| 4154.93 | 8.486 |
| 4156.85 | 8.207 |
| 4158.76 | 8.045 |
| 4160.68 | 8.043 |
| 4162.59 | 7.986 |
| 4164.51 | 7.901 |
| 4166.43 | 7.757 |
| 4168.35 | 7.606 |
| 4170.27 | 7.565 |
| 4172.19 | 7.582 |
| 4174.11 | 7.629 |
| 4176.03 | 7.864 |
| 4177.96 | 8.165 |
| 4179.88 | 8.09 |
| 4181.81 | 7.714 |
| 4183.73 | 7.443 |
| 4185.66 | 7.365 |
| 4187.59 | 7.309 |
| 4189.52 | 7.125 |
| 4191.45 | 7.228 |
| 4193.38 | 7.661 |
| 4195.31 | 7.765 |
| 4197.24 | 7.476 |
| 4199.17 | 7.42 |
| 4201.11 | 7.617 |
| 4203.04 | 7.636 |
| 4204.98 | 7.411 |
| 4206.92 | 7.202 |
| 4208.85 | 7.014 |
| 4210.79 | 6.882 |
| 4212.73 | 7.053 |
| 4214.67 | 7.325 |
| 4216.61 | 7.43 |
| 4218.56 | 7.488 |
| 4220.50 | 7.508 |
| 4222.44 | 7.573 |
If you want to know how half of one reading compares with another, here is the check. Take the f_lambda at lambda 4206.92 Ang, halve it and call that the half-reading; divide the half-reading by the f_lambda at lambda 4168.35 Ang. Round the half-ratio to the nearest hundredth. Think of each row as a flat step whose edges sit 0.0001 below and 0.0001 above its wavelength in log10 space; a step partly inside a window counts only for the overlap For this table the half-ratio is 0.47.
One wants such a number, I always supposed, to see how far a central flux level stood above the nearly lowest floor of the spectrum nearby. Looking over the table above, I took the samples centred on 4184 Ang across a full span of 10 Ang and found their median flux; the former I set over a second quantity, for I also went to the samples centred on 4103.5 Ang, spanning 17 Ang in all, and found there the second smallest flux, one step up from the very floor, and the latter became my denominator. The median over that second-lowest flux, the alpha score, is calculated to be 1.20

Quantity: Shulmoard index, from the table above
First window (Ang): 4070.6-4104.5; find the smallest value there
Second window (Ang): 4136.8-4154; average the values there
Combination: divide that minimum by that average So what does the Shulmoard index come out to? 0.91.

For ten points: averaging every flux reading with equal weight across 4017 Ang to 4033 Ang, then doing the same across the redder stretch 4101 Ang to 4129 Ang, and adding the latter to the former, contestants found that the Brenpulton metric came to 15.9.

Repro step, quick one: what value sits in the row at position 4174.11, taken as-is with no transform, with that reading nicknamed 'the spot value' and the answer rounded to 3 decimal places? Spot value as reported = 7.629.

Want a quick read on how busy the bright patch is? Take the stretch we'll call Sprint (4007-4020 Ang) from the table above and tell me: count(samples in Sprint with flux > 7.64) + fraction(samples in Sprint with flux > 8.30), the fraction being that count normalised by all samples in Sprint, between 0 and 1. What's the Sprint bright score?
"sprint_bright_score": 7.29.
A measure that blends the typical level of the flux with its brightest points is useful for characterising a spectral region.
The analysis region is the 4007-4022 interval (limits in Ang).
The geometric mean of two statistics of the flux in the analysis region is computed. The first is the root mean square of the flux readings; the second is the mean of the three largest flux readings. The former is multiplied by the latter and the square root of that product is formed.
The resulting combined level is 8.4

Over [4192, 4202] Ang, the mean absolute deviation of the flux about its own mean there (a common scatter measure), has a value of 0.11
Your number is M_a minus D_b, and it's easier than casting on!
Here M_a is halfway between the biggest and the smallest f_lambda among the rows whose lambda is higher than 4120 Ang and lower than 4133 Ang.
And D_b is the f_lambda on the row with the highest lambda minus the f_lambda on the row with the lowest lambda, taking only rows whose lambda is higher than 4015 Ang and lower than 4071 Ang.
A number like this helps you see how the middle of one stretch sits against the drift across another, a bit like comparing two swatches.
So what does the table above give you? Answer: 6.1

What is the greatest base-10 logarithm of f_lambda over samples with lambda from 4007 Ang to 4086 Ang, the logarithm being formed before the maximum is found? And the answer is 0.98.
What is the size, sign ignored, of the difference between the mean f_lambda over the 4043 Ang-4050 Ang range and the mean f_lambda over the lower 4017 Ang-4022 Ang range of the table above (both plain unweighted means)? 0.2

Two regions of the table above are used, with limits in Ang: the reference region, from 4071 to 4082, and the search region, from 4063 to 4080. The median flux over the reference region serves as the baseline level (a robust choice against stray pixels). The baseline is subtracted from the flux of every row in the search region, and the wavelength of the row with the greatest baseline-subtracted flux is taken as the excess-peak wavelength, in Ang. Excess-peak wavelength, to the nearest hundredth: 4069.71 Ang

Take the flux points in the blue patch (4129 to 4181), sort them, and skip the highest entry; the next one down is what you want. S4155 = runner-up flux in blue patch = 8.486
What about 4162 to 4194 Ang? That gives 8.09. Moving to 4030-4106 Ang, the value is 12.02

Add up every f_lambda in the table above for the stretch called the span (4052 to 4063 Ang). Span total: 50.3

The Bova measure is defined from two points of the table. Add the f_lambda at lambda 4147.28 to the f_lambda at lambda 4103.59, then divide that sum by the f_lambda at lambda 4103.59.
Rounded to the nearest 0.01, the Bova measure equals 1.63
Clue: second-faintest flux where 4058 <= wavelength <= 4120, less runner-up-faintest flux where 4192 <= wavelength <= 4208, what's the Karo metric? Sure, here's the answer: -1.2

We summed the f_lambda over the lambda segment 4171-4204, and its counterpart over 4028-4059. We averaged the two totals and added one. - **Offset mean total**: 137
